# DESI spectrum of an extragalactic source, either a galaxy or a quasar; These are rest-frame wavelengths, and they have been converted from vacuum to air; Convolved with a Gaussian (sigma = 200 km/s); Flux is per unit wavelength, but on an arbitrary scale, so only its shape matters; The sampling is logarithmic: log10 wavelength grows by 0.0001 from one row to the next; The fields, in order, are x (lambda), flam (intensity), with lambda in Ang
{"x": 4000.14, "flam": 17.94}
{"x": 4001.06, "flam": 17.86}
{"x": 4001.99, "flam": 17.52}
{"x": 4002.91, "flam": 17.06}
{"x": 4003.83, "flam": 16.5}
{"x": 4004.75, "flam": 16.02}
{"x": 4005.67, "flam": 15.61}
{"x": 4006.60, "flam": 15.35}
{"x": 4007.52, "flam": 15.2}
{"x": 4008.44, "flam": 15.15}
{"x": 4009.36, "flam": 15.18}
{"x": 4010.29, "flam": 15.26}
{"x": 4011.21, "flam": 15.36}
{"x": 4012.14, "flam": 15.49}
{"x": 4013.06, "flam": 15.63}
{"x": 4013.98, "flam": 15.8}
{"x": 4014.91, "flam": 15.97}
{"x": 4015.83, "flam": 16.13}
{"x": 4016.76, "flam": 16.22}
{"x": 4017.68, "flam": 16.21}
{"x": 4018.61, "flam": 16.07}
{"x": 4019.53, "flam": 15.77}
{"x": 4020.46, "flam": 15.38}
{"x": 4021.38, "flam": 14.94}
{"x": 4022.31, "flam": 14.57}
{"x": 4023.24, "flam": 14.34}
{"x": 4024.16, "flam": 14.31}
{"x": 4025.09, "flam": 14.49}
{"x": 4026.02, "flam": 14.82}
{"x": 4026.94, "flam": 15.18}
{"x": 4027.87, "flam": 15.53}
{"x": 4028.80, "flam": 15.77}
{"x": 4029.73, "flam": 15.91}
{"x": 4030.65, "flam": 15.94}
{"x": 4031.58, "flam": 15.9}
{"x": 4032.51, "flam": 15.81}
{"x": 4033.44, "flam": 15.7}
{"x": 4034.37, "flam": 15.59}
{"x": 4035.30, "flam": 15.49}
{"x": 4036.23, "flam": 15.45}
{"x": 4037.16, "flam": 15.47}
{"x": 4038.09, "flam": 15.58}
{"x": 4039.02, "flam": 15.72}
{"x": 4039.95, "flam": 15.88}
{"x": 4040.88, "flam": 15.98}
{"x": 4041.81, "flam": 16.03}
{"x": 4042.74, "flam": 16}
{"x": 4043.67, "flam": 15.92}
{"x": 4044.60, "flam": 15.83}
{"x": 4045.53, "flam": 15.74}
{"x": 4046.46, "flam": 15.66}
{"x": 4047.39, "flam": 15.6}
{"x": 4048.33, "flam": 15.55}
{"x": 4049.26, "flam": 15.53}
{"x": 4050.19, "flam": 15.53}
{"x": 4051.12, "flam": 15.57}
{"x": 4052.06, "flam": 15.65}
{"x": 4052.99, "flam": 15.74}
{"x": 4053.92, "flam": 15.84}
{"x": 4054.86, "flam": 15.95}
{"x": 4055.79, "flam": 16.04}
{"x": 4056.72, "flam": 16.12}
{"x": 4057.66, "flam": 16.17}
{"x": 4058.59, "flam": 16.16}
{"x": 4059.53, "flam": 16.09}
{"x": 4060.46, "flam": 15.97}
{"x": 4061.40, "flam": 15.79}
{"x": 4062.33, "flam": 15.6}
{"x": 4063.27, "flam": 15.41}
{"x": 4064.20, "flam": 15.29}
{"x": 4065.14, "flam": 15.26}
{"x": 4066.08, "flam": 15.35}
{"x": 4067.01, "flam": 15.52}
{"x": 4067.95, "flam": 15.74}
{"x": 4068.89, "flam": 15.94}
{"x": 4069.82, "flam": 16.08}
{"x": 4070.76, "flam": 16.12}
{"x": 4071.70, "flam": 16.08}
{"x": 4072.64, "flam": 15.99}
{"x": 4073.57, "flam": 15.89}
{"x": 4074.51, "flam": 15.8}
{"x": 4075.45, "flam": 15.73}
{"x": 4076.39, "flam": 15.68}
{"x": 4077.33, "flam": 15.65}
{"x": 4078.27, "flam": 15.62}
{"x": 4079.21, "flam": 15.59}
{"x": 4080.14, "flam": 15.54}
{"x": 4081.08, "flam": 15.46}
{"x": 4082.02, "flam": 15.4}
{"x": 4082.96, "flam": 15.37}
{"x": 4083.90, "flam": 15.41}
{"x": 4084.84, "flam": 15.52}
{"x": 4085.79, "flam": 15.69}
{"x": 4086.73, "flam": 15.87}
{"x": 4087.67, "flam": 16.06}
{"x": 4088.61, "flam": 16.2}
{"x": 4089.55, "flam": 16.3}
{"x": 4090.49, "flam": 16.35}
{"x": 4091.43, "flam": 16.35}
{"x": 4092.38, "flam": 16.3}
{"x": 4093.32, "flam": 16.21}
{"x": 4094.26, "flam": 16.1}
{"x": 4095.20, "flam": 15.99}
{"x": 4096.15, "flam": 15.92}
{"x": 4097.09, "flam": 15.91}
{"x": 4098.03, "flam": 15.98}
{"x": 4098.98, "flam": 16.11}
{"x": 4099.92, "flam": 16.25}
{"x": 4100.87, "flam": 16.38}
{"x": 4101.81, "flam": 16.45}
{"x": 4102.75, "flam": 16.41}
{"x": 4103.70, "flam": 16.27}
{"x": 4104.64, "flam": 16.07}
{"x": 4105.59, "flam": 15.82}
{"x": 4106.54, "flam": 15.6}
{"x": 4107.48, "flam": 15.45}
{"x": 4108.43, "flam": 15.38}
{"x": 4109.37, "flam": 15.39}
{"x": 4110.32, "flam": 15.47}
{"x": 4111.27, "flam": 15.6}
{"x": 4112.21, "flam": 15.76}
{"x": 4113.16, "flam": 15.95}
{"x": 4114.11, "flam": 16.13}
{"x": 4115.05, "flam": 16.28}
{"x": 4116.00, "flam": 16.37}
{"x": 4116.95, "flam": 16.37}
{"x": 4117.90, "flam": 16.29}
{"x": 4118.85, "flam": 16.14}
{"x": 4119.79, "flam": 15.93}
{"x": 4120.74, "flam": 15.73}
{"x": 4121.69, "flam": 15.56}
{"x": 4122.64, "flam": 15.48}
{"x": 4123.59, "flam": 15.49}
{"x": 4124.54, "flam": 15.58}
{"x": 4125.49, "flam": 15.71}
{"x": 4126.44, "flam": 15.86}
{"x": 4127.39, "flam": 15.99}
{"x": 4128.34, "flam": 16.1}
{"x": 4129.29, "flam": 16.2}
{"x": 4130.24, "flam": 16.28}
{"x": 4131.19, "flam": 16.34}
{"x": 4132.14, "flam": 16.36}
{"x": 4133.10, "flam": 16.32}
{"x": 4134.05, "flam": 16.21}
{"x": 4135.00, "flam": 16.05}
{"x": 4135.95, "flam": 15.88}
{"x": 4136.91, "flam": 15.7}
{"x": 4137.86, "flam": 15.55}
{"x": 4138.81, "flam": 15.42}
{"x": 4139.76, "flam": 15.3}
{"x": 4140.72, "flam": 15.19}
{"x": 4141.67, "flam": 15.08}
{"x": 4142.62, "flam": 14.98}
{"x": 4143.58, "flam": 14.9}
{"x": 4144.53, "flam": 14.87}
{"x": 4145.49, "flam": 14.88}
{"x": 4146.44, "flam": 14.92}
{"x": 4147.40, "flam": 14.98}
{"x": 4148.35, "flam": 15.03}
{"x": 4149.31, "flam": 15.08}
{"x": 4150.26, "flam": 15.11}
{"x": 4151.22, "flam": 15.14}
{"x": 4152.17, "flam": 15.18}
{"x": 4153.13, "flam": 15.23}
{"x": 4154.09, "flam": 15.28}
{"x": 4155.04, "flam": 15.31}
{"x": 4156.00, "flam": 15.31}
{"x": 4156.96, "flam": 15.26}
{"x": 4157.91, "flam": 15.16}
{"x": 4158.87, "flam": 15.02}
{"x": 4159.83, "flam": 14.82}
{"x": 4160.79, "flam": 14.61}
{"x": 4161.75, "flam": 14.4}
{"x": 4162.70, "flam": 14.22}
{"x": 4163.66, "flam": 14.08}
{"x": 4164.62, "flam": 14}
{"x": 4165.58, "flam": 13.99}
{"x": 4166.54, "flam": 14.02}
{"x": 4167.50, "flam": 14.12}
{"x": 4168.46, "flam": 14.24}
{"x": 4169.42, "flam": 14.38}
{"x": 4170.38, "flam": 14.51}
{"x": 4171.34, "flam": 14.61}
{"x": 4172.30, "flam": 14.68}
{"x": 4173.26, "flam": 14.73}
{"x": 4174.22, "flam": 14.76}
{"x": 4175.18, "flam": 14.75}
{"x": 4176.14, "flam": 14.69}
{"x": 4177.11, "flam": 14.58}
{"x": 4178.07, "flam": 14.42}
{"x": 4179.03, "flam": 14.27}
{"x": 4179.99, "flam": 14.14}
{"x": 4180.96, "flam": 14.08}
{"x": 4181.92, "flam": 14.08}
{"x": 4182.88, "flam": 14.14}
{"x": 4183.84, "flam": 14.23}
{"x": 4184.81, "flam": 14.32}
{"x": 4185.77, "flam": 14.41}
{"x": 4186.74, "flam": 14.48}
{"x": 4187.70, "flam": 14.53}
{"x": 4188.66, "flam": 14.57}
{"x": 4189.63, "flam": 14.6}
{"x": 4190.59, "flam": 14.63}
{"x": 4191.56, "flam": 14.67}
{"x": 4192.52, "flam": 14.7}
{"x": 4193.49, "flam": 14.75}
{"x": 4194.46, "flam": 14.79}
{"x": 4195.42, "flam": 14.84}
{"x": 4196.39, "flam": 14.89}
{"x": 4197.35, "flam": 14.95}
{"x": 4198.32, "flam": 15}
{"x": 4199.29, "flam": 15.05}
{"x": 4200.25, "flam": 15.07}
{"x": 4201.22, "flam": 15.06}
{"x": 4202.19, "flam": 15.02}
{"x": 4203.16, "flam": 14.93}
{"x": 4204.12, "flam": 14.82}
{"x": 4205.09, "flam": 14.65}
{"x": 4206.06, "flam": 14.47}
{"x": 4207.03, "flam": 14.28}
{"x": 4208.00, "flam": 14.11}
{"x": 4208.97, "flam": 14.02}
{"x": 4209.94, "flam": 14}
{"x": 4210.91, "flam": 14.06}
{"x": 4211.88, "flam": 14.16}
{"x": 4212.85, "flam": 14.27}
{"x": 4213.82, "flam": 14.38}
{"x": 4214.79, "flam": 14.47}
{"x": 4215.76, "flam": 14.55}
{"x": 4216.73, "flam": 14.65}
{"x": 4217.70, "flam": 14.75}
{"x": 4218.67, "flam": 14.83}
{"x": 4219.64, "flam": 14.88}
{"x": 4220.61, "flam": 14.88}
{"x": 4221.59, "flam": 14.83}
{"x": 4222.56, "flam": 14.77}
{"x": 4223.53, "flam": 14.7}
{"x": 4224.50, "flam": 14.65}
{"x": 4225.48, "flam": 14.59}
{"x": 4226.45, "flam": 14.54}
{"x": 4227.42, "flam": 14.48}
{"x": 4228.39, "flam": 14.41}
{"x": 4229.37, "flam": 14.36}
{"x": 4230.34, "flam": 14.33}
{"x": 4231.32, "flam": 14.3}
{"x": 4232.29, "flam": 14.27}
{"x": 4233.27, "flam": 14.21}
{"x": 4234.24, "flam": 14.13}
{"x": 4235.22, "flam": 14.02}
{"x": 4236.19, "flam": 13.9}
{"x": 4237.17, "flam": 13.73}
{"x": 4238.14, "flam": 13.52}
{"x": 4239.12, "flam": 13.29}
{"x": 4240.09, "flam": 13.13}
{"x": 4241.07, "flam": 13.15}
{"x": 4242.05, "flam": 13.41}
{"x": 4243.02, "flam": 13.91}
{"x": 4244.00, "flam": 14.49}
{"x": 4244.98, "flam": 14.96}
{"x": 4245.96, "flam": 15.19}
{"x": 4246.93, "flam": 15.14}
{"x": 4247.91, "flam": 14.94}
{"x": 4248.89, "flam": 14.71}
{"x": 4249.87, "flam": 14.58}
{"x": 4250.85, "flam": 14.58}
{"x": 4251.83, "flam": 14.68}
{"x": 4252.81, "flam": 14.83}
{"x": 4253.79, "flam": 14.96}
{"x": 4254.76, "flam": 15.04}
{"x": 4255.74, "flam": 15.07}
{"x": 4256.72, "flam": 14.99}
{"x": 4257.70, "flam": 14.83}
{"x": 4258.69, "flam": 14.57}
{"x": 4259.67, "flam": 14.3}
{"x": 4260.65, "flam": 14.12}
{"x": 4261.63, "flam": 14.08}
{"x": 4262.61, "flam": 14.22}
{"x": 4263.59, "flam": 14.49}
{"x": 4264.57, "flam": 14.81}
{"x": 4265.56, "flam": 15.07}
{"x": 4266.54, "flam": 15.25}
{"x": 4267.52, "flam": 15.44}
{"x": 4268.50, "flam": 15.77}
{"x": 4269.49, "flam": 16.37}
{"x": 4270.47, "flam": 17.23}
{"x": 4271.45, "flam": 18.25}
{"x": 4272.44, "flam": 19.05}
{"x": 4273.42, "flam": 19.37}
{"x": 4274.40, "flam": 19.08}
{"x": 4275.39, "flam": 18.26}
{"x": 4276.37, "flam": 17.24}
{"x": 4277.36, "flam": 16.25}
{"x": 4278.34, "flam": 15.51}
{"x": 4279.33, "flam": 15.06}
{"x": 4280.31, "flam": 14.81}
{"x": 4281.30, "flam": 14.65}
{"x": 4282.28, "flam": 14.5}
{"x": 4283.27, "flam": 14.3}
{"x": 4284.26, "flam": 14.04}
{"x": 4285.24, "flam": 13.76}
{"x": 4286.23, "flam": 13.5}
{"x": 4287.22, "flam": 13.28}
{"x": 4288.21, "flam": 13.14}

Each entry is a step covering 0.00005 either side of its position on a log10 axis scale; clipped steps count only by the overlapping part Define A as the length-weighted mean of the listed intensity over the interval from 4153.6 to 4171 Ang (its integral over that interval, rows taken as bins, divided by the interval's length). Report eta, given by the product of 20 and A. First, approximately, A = 14.6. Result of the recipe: 292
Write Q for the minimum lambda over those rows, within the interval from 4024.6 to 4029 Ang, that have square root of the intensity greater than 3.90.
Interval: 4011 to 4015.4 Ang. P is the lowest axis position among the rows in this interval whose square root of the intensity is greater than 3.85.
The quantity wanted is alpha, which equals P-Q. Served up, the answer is -16.7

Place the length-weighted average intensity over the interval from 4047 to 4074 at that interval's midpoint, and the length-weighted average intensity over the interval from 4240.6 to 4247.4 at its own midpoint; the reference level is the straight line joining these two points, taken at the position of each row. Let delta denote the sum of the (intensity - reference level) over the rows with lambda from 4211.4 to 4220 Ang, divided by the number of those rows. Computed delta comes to 0.00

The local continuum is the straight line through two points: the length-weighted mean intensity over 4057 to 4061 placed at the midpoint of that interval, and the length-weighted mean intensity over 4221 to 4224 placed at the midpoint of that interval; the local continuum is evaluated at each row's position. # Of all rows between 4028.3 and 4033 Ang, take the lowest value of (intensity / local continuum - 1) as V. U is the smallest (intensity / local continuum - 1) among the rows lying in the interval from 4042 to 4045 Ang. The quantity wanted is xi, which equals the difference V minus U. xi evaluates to -0.01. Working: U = -0.022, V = -0.03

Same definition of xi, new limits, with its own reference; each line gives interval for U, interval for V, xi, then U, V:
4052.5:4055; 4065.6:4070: -0.02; -0.023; -0.04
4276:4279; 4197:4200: -0.08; 0.084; 0.00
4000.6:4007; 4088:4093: 0.09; -0.069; 0.02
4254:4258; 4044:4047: -0.06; 0.025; -0.03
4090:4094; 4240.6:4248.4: -0.13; 0.027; -0.10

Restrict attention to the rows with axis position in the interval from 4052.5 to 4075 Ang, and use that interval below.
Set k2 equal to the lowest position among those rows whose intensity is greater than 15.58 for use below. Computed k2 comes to 4052.99 Ang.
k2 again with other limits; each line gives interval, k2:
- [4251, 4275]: 4268.50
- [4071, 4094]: 4071.70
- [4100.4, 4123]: 4100.87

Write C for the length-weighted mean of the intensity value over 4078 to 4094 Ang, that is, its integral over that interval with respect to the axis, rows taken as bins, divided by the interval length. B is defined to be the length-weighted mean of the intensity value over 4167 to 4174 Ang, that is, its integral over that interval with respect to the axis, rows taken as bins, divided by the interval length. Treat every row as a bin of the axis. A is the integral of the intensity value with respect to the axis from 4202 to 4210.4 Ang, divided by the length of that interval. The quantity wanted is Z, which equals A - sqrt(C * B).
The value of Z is -0.7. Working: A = 14.5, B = 14.5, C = 15.8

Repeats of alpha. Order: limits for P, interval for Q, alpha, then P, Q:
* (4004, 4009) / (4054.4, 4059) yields -50.1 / 4004.75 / 4054.86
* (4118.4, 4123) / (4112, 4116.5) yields 6.6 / 4118.85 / 4112.21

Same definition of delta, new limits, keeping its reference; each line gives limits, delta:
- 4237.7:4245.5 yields -0.62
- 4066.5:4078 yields 0.17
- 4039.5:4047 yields -0.03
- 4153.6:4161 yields 0.08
